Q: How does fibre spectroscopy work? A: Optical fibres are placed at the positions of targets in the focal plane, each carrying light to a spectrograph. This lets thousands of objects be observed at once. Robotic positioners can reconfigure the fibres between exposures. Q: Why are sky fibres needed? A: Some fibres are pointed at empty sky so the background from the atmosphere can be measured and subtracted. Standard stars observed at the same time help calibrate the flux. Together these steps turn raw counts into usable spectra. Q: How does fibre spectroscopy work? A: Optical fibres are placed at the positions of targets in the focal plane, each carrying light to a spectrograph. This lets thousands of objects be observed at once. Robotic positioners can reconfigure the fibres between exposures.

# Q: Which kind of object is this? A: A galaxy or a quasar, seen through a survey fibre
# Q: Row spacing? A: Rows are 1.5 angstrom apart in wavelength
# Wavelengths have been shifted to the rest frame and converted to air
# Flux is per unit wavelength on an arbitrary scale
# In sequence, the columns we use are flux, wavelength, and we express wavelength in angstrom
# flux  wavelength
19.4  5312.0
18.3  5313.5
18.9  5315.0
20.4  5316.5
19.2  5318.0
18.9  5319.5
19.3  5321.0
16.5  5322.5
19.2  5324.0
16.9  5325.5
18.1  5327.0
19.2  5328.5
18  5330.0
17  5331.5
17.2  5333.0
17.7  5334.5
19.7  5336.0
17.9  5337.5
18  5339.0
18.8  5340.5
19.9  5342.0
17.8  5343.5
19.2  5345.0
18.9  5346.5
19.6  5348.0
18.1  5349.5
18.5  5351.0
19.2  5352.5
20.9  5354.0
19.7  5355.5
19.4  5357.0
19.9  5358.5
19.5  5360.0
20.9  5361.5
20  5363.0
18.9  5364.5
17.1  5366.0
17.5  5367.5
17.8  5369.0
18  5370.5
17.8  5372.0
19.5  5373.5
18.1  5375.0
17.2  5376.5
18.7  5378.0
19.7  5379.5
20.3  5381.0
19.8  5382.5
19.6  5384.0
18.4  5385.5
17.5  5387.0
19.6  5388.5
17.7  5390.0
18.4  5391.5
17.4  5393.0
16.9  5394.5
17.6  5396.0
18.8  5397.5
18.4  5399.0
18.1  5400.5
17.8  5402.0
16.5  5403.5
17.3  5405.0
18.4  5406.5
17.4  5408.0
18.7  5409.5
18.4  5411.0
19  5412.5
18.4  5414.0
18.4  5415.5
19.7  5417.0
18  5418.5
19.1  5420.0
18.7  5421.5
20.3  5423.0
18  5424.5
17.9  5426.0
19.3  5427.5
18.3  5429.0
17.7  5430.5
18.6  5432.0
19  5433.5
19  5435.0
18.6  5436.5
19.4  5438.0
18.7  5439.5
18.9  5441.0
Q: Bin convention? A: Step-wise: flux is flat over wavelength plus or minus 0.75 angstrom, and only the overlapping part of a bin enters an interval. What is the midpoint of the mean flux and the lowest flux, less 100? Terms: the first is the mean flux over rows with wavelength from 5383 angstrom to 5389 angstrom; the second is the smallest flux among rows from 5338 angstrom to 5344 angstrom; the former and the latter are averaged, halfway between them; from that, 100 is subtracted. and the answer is -81.7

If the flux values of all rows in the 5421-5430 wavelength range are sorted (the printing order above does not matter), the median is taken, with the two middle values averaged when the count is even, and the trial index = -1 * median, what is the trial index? -18.5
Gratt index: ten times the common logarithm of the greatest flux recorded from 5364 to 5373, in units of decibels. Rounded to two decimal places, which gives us 12.76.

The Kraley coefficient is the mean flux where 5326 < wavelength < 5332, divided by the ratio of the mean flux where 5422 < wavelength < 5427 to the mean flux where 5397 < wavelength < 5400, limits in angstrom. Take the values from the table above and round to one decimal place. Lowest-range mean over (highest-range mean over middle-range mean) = 17.9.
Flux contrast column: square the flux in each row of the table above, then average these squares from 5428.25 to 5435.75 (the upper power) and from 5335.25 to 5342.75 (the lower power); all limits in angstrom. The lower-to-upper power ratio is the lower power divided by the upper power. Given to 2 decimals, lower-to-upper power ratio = 1.04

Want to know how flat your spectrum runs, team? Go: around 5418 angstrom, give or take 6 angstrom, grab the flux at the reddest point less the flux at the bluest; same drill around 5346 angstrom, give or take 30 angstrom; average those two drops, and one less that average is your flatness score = 1.5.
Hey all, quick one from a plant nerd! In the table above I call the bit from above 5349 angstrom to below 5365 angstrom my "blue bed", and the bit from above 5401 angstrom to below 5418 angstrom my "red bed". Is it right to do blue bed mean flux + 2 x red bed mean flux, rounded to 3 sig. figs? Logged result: 55.9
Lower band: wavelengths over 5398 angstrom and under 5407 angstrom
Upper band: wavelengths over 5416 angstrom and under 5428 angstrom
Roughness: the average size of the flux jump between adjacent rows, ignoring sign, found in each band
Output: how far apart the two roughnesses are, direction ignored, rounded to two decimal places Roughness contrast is 0.47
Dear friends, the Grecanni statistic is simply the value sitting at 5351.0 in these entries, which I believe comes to 18.5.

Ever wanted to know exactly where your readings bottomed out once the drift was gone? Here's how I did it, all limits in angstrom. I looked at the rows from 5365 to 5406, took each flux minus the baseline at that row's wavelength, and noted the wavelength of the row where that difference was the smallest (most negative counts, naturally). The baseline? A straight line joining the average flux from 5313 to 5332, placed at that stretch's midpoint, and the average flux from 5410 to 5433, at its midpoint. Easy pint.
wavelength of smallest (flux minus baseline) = 5403.5 angstrom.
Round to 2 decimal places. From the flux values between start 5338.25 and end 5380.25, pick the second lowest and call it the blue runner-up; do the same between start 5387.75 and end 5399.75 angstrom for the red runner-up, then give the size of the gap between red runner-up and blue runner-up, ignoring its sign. 0.20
